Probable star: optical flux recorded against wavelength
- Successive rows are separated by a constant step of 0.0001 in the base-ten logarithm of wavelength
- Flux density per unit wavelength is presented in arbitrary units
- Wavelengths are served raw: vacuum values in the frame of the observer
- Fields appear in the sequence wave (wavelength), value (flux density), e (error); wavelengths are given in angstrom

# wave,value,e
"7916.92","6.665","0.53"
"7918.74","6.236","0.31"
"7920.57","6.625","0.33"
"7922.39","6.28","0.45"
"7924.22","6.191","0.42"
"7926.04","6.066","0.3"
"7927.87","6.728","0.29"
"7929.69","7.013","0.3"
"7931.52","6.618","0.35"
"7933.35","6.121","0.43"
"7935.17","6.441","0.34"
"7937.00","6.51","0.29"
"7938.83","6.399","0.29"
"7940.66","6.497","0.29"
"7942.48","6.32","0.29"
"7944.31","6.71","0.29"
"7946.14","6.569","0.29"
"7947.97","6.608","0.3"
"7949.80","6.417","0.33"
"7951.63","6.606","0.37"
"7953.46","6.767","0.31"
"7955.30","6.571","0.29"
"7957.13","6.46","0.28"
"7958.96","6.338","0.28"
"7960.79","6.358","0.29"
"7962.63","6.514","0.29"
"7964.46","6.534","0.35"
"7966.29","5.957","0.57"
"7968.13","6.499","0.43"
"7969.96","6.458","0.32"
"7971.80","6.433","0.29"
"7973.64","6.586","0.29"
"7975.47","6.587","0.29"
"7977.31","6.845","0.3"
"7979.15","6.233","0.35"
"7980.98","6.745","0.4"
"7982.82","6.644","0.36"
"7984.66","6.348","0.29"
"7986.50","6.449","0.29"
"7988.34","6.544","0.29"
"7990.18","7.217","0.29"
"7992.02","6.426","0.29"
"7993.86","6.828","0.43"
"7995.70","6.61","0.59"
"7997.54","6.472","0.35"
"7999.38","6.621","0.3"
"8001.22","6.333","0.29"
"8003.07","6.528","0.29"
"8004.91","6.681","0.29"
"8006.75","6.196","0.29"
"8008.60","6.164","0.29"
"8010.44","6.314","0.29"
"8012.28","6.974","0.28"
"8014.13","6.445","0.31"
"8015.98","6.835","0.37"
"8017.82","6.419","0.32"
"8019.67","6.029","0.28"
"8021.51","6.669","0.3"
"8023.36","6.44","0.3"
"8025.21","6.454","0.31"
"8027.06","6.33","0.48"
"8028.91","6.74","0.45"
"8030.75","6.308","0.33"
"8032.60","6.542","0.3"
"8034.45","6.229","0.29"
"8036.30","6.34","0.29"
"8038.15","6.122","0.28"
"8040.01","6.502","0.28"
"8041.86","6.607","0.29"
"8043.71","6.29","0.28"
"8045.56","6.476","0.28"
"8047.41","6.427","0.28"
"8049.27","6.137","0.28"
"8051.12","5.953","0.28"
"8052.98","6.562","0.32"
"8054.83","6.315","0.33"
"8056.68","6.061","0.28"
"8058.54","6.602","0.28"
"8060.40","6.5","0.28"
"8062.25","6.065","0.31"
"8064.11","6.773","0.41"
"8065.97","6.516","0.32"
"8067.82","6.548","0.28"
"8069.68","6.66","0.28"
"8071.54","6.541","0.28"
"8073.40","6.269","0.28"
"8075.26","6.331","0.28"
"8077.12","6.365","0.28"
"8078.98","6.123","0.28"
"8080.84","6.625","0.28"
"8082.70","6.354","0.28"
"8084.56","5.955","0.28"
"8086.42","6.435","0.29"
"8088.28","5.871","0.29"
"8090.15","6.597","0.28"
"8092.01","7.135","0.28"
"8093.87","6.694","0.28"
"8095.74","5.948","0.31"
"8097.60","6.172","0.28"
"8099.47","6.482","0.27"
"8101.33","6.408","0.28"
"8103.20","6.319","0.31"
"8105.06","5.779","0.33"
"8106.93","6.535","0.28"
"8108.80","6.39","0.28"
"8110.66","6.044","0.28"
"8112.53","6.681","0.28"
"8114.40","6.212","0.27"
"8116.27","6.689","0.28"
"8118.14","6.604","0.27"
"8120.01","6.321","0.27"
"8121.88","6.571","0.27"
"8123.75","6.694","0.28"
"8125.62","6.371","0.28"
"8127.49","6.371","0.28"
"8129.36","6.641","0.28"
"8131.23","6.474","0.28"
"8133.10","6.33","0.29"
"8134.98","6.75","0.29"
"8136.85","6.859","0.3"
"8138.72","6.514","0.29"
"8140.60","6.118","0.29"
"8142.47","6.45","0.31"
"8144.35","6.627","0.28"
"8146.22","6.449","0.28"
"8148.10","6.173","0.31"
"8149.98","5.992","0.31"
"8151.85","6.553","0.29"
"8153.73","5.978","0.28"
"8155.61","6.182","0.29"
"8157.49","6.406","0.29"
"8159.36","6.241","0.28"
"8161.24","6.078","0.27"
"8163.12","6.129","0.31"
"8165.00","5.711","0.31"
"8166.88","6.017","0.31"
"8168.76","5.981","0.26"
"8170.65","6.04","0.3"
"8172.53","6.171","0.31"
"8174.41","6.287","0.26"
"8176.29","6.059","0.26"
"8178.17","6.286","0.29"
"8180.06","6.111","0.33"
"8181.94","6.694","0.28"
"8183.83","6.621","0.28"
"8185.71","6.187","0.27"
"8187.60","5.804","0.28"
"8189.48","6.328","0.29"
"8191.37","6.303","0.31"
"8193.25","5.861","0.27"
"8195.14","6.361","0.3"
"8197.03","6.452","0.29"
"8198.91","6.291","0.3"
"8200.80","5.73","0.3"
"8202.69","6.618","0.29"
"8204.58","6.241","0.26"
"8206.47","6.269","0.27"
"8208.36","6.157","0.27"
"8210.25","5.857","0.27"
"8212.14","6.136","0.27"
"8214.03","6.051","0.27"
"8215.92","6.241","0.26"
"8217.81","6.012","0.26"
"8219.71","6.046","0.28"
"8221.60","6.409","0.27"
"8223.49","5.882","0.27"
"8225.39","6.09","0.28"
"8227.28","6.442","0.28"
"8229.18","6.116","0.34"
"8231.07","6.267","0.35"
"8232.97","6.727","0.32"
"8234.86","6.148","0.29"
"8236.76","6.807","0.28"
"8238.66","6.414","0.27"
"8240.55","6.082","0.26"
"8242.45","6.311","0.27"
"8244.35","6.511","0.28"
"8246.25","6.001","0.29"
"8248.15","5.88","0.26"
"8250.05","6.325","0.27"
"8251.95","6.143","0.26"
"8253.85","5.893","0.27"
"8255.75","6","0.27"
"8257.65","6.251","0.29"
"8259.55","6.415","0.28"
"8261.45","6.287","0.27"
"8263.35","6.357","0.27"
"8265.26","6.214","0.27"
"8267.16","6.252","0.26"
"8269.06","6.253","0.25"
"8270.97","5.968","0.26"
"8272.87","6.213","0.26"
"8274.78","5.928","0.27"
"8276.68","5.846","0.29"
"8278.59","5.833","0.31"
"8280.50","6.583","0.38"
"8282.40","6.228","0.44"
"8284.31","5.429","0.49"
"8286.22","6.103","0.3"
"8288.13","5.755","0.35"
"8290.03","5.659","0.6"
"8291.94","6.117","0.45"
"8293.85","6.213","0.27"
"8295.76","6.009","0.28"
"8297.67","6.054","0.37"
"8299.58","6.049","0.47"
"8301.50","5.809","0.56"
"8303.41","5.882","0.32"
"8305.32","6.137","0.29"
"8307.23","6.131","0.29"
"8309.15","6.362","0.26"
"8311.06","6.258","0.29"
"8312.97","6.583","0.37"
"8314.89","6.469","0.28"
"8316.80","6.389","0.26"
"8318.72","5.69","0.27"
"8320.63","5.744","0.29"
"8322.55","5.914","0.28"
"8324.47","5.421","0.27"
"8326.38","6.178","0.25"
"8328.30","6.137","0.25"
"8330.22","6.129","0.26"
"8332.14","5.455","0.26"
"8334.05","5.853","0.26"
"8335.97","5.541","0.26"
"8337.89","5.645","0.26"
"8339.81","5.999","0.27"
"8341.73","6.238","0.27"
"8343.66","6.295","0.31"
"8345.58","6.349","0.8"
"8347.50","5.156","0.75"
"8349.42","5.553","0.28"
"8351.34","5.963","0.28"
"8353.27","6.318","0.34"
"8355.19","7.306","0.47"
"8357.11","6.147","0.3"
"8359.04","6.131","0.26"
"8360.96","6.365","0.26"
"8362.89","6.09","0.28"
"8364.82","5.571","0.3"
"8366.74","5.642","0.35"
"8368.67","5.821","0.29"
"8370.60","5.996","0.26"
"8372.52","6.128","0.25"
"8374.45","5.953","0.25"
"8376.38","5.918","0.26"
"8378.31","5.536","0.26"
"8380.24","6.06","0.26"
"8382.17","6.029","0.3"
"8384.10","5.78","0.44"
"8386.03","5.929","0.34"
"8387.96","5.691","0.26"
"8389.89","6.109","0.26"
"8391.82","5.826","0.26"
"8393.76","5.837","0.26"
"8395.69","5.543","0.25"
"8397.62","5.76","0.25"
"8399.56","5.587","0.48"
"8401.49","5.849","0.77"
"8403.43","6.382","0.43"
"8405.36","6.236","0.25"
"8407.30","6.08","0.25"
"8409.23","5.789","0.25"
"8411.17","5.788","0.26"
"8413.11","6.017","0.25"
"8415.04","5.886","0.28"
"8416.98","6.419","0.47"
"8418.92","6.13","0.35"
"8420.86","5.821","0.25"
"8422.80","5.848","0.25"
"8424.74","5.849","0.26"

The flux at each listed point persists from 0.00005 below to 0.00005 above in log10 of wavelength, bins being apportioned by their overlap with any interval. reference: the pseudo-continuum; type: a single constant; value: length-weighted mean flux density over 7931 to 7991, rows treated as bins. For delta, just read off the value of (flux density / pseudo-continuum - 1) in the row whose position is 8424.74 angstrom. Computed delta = -0.102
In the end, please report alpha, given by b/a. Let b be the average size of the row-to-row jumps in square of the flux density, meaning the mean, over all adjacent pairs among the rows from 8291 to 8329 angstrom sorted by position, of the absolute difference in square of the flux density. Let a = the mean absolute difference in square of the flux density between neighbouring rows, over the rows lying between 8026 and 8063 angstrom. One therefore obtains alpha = 0.7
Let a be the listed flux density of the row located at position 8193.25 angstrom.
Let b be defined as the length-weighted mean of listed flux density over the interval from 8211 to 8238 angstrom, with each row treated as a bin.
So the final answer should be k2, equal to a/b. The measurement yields 0.939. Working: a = 5.861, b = 6.24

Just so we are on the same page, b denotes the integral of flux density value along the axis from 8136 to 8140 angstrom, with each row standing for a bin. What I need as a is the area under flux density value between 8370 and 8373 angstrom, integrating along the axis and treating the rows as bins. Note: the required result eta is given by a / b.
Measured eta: 0.69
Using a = 18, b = 26.5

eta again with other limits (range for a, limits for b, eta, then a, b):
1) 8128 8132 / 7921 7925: 1.04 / 26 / 25.1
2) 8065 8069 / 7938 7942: 1.02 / 26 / 25.8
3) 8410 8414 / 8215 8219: 0.96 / 24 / 24.4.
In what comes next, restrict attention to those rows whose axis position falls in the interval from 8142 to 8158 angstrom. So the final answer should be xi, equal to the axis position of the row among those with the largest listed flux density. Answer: 8144.35 angstrom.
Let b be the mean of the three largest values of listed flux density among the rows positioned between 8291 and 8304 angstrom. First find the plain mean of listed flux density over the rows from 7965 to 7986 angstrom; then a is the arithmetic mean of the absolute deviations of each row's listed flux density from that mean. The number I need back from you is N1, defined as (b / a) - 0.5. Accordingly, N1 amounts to 33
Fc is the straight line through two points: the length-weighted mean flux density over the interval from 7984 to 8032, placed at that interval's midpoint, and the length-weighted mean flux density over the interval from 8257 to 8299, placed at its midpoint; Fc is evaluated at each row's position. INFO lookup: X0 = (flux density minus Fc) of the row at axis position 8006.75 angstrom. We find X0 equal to -0.32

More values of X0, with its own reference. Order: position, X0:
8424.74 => -0.01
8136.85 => 0.55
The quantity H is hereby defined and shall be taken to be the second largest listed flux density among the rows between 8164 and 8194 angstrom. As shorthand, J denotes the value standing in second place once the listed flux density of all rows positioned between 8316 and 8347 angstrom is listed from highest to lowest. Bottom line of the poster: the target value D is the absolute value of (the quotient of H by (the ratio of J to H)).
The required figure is 6.9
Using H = 6.621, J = 6.349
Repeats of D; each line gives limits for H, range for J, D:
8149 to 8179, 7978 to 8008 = 6.0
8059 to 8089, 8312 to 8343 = 6.9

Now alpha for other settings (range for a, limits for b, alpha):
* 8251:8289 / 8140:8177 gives 0.9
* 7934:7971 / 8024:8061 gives 1.5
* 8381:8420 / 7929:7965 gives 0.8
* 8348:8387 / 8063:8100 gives 1.1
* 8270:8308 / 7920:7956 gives 1.0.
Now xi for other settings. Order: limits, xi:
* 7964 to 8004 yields 7990.18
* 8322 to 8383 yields 8355.19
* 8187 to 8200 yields 8197.03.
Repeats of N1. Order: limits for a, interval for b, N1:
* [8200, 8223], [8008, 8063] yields 39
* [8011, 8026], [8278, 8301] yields 28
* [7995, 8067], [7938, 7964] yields 36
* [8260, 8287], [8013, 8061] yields 30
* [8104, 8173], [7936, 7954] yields 28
